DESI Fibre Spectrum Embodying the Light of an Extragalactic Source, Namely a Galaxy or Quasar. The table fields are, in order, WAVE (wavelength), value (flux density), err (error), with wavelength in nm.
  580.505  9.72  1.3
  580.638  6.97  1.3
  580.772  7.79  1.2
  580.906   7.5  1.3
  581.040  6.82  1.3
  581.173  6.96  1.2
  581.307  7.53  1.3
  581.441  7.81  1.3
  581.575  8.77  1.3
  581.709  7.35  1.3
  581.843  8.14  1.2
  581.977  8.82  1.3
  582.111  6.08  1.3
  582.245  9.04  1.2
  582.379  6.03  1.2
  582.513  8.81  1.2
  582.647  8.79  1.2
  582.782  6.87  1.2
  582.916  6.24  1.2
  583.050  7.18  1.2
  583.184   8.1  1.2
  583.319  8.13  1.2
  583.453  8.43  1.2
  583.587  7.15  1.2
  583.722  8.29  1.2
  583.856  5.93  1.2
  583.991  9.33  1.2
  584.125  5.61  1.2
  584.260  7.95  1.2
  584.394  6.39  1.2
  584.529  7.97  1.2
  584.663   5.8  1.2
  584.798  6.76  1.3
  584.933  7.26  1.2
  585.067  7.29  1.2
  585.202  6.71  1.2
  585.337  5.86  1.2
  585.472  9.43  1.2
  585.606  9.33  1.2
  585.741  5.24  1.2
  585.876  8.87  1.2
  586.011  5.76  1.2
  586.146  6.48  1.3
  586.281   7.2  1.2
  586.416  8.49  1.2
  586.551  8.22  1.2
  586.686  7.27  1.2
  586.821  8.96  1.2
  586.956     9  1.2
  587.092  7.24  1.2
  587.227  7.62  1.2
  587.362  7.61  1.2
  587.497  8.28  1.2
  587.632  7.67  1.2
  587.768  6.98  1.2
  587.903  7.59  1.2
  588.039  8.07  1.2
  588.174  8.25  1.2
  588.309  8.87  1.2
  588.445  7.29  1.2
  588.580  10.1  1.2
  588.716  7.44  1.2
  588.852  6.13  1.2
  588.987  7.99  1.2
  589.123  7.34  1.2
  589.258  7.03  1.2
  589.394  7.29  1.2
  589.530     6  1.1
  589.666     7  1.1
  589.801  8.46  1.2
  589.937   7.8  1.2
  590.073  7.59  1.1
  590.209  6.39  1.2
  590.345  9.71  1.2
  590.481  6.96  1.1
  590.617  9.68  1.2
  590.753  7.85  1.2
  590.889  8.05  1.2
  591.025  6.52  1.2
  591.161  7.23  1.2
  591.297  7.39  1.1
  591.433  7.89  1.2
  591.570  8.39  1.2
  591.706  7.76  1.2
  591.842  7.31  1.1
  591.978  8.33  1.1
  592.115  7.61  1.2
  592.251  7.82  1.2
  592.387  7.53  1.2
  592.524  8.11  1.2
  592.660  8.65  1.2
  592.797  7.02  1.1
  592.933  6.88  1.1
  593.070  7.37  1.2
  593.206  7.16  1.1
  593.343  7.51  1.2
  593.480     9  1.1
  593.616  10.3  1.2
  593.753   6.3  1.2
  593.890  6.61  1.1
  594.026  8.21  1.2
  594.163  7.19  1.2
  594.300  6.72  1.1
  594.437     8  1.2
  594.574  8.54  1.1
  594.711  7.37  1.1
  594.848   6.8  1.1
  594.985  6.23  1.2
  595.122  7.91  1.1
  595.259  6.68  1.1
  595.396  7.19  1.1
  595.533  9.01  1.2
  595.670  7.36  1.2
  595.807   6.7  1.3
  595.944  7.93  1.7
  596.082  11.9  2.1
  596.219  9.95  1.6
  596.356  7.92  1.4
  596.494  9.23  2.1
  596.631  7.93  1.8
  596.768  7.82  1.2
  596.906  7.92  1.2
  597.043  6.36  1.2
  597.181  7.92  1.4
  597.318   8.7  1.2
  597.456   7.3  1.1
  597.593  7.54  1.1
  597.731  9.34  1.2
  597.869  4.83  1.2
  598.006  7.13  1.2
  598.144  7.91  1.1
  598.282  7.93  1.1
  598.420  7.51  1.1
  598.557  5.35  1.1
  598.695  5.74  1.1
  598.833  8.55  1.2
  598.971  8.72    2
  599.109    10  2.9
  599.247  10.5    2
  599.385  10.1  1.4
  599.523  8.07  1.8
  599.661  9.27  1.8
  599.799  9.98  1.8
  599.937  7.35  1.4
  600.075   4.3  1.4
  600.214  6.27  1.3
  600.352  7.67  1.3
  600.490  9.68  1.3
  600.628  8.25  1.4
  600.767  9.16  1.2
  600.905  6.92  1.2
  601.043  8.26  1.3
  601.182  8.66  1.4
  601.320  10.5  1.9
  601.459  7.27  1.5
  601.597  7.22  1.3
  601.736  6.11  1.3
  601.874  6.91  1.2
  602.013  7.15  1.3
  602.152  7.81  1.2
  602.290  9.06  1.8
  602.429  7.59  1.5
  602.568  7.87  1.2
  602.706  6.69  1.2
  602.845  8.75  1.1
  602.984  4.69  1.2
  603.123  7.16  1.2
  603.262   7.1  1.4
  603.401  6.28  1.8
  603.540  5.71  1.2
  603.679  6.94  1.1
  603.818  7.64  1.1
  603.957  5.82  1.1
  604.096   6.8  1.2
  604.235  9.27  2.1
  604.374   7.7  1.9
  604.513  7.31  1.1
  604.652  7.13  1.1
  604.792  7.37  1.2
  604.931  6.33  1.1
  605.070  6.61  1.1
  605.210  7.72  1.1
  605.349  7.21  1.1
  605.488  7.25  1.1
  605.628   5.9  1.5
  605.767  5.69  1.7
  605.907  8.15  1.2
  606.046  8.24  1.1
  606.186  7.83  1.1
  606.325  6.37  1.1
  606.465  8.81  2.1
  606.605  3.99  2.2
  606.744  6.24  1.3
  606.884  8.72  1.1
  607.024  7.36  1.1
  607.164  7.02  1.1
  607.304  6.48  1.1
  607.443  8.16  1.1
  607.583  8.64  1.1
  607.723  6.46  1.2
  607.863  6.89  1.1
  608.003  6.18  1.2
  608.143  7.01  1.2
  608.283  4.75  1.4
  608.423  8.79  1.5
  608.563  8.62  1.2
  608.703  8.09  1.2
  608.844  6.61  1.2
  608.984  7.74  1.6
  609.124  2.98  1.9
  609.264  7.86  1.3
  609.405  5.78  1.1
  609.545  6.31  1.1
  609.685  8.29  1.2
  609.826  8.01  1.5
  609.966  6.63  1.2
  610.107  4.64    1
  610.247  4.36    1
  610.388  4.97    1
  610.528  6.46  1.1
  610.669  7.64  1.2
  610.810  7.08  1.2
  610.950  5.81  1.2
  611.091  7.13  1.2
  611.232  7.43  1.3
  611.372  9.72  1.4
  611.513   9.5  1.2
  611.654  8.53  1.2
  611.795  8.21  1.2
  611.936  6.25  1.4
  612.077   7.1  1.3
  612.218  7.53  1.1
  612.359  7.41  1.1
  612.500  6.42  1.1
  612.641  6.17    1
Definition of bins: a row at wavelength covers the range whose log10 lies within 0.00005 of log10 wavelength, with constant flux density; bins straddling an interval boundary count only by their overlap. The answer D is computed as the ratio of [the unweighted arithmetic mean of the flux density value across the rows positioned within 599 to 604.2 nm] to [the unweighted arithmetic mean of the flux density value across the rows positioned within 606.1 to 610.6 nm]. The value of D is 1.14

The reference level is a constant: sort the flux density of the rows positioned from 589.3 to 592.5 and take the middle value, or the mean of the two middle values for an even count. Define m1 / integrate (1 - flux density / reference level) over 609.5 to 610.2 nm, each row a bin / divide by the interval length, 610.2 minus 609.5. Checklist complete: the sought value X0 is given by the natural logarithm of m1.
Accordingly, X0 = -2.1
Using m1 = 0.12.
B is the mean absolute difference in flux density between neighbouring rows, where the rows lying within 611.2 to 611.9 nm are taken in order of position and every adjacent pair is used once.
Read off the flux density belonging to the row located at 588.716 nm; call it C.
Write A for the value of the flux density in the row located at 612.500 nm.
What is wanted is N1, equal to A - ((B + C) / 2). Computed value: 2.2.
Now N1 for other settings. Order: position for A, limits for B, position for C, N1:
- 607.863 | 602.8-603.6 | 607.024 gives 2.4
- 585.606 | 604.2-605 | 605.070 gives 5.7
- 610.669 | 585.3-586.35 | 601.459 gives 2.9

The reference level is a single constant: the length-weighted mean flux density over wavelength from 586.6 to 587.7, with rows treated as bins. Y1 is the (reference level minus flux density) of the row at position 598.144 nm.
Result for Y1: 0.1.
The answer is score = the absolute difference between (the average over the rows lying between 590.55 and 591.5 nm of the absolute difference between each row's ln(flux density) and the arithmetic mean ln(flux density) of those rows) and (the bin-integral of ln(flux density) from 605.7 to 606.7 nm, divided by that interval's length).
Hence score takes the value 1.83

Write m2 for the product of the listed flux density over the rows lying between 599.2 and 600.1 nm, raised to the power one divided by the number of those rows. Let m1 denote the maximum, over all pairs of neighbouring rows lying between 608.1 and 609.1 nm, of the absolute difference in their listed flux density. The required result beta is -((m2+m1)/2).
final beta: -6.1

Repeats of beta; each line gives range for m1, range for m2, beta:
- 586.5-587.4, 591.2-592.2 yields -4.8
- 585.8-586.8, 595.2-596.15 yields -5.5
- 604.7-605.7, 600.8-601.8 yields -4.5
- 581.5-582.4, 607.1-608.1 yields -5.0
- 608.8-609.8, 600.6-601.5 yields -6.6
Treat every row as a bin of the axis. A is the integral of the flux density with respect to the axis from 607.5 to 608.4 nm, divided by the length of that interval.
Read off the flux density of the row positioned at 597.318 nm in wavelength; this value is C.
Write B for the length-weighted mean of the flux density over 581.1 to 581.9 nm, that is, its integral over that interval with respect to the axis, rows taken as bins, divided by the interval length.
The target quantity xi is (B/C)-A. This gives -5.9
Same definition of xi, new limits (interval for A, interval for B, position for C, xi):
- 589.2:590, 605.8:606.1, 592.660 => -6.3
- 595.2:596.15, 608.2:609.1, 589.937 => -7.2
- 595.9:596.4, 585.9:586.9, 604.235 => -8.8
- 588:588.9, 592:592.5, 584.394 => -6.8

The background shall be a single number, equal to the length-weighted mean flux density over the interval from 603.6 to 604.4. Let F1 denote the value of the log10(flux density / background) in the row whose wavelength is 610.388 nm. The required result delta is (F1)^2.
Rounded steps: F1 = -0.17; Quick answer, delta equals 0.028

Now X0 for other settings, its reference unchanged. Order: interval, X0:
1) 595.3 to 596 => -6.2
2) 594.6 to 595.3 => -2.7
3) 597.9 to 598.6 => -2.7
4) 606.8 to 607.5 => -4.3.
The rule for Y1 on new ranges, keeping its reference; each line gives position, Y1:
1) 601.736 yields 1.9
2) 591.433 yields 0.1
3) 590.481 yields 1.0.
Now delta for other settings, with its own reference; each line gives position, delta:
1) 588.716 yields 0.000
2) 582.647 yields 0.006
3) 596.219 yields 0.018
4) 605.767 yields 0.012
